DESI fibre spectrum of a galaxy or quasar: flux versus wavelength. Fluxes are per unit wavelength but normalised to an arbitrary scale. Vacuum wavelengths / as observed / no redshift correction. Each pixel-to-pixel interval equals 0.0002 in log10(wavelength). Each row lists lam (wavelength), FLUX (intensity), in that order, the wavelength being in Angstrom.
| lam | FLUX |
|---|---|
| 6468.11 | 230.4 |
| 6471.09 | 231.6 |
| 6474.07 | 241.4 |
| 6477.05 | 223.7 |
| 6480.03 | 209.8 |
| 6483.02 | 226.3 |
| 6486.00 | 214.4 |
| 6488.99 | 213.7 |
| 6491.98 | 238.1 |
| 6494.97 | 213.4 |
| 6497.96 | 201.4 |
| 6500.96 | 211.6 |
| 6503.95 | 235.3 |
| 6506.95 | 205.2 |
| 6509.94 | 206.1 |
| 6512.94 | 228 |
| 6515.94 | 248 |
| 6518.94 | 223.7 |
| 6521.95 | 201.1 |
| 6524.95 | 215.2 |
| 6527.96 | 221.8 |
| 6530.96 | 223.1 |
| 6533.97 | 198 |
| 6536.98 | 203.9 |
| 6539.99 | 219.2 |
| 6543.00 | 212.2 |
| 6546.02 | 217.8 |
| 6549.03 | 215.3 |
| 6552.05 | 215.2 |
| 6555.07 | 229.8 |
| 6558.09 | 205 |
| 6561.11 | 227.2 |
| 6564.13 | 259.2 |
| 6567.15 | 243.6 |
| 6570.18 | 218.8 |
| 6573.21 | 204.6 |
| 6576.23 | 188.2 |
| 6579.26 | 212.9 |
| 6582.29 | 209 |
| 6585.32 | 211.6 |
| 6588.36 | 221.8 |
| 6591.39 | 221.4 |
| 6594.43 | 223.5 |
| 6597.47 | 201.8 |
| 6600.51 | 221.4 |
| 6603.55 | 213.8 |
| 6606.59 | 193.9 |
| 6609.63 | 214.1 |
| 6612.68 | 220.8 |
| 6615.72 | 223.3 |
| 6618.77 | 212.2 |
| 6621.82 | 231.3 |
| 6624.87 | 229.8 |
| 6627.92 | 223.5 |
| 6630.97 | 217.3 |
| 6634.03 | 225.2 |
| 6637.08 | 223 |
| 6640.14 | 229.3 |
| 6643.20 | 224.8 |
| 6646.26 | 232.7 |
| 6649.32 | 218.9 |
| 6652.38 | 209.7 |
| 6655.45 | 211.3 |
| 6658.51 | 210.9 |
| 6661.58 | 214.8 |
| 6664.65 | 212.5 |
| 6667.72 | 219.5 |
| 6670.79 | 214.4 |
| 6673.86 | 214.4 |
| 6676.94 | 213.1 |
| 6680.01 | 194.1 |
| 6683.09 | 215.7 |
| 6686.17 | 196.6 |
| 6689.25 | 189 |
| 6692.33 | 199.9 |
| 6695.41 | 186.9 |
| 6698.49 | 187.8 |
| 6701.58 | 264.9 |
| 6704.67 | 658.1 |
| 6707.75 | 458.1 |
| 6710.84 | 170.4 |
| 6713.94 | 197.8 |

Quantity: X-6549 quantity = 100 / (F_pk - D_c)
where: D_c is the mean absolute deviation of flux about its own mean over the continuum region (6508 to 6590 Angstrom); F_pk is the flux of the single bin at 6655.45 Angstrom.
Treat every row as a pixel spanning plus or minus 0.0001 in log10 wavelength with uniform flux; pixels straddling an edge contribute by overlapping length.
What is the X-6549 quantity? 0.500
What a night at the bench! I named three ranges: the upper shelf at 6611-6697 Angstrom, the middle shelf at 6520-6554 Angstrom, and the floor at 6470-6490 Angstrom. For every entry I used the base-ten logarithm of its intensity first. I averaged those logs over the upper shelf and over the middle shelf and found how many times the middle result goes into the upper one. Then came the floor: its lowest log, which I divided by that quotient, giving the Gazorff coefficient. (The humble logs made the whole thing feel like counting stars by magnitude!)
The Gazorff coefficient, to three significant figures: 2.32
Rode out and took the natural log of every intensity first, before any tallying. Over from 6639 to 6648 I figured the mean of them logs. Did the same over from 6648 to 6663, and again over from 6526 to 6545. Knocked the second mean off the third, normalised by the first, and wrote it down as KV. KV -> 0.000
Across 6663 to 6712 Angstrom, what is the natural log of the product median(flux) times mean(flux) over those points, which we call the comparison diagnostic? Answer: 10.9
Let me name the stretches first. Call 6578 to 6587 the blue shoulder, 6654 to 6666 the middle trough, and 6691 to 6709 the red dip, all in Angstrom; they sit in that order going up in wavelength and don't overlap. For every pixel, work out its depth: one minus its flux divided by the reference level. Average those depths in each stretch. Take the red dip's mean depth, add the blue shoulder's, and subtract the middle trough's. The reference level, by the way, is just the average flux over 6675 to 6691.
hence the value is -0.61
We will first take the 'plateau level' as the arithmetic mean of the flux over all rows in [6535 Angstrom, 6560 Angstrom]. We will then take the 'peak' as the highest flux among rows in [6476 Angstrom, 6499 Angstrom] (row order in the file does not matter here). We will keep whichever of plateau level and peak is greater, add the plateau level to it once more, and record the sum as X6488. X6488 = 453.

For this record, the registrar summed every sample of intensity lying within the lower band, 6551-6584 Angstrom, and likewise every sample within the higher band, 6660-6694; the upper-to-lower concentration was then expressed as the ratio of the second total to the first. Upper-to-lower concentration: 0.95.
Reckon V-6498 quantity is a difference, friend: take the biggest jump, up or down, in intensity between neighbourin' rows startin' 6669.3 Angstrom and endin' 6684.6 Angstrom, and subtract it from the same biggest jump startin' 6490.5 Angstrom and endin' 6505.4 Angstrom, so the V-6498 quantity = 3.1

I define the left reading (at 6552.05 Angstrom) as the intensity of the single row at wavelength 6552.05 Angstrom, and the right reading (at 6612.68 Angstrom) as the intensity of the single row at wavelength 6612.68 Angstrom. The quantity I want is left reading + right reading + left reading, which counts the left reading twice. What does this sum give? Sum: 651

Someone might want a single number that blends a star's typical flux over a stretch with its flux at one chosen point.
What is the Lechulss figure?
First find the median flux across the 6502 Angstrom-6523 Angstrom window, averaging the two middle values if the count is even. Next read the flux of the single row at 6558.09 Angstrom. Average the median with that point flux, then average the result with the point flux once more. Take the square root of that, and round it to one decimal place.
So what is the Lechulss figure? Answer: 14.5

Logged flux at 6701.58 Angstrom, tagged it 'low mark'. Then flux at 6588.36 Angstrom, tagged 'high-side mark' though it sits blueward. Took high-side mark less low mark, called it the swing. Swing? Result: -43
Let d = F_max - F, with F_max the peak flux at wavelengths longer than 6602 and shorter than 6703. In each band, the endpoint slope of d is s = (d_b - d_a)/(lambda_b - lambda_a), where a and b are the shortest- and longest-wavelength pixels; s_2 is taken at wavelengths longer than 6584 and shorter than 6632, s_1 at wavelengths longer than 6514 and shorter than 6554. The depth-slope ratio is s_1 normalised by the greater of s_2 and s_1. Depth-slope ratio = 1.00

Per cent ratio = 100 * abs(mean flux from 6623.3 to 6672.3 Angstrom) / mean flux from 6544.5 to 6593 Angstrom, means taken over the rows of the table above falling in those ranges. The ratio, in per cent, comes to 100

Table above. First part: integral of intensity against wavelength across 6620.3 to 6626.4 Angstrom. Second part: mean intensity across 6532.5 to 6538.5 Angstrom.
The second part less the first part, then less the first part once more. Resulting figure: -2612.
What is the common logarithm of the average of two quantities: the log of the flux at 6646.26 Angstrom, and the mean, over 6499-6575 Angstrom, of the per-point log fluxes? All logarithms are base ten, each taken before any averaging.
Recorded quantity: 0.372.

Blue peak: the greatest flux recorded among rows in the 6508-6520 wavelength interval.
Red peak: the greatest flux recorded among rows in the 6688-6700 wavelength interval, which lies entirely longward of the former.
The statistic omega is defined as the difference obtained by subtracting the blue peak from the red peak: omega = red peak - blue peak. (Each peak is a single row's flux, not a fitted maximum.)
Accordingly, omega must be -48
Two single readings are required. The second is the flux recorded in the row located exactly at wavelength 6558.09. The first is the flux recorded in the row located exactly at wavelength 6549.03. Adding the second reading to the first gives 420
